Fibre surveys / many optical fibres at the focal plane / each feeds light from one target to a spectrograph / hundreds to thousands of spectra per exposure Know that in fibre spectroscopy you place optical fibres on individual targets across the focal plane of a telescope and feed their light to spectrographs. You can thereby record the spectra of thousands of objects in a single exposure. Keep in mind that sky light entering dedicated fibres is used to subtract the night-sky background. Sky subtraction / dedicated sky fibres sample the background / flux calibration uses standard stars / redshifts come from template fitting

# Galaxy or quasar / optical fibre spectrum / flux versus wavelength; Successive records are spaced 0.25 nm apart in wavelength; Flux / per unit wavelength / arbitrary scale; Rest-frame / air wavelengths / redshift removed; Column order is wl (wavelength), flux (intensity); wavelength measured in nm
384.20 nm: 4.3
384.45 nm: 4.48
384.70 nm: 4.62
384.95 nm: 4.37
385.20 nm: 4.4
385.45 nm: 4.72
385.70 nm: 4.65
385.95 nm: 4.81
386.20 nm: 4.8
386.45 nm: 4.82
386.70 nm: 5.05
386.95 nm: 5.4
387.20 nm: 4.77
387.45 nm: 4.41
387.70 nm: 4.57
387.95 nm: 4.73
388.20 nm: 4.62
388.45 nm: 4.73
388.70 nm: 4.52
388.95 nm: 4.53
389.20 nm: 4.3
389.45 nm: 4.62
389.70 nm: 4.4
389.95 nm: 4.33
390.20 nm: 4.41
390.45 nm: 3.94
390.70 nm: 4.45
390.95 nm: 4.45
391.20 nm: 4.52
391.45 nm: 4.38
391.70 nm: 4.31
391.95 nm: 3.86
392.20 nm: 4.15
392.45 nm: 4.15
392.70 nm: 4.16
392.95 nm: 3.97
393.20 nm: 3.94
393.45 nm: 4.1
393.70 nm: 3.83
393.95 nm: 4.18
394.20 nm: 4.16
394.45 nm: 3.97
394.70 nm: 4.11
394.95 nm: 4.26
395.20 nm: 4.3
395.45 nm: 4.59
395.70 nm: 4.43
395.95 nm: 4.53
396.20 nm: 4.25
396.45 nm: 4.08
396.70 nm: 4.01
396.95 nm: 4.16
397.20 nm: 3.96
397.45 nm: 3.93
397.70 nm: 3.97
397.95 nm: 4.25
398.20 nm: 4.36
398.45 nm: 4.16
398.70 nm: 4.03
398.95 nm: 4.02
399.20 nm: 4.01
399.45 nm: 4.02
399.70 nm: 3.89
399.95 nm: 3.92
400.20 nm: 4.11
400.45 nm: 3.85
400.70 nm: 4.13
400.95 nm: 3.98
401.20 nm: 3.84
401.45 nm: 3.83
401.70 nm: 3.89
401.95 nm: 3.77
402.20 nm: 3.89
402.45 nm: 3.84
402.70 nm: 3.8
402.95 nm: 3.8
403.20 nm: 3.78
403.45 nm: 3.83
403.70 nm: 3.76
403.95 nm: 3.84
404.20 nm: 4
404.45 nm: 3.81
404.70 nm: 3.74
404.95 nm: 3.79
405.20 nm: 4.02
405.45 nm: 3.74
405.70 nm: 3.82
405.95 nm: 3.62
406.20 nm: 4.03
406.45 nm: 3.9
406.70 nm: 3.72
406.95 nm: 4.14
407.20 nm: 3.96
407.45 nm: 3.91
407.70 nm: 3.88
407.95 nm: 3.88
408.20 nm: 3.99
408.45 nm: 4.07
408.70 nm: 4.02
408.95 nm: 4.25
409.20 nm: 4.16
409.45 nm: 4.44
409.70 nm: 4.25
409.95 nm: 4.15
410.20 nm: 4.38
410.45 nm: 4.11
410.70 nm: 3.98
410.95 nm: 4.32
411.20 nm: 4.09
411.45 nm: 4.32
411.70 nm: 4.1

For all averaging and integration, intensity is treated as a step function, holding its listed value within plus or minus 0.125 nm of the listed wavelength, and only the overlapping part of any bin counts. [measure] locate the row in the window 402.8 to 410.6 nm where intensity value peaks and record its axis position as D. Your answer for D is 409.45 nm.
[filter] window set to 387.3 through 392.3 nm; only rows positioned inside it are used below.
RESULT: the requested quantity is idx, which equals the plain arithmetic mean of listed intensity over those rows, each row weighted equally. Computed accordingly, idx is 4.4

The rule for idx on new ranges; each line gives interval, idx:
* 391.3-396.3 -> 4.2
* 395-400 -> 4.1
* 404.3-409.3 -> 3.9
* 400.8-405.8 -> 3.8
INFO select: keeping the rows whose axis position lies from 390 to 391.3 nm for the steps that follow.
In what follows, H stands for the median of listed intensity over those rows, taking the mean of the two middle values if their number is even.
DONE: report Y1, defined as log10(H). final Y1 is 0.648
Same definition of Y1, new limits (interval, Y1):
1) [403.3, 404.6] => 0.583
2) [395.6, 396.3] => 0.646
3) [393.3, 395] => 0.614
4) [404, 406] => 0.580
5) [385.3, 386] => 0.674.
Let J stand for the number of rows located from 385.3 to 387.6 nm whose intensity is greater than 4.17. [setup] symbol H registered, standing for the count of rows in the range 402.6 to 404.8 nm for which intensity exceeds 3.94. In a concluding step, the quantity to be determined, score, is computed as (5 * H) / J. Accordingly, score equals 1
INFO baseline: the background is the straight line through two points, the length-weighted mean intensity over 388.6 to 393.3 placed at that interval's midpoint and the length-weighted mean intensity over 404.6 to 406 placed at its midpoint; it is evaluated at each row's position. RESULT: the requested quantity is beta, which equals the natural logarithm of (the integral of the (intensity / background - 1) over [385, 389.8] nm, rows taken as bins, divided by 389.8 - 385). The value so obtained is -2.8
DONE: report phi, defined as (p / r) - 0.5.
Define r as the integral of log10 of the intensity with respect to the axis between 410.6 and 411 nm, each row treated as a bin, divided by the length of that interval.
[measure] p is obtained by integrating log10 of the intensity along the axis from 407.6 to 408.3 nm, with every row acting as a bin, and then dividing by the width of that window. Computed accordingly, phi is 0.46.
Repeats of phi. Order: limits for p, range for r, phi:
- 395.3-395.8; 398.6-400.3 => 0.59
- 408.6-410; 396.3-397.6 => 0.53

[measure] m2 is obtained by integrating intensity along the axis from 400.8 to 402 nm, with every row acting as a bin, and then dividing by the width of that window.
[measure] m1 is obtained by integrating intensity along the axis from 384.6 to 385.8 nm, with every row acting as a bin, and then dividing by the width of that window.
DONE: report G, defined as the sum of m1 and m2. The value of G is 8.4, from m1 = 4.5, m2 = 3.87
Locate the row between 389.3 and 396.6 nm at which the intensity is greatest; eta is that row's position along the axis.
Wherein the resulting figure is 389.45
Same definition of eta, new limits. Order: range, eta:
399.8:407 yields 406.95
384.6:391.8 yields 386.95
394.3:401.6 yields 395.45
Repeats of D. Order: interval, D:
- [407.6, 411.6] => 409.45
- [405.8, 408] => 406.95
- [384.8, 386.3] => 385.95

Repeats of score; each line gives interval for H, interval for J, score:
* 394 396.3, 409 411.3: 11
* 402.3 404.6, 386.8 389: 1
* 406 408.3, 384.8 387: 2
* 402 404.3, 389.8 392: 1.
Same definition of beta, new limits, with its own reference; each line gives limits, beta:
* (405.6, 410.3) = -2.4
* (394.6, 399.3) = -3.7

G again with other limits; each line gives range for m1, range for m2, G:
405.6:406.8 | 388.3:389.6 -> 8.4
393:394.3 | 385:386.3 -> 8.7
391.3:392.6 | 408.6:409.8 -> 8.4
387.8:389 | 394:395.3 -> 8.8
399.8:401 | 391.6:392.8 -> 8.1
